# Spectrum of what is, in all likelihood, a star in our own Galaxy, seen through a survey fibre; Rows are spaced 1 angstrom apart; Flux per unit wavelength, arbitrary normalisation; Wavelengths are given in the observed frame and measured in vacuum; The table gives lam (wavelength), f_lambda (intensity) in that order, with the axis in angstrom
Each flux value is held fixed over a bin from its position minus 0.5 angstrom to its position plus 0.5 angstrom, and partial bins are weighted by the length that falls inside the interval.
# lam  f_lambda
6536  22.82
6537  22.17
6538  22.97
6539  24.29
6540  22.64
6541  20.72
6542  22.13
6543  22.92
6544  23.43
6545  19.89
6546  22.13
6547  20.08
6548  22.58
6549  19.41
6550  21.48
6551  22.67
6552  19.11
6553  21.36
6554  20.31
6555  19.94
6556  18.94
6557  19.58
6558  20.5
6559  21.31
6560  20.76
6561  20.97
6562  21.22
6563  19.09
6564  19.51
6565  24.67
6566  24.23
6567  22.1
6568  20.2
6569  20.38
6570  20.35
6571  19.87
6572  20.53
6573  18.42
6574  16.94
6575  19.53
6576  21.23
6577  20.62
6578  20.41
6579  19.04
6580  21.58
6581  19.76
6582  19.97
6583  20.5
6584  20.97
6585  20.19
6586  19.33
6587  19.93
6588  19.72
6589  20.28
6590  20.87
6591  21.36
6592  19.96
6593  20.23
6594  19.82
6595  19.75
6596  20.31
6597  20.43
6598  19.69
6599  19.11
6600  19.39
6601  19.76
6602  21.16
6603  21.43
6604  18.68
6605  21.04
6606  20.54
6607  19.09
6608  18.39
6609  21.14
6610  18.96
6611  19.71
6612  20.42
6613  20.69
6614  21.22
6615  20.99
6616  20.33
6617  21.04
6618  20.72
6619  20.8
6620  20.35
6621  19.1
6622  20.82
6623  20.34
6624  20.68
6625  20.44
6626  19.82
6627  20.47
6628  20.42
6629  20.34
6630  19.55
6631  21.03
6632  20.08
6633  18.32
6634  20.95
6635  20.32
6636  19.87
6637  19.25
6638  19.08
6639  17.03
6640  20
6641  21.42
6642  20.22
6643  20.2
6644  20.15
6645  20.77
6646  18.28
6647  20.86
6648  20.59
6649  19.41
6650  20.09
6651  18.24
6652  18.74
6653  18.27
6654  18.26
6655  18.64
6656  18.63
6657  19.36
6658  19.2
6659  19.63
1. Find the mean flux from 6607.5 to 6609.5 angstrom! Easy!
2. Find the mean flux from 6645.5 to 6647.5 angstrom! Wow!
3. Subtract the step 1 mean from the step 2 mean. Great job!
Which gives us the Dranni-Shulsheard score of 0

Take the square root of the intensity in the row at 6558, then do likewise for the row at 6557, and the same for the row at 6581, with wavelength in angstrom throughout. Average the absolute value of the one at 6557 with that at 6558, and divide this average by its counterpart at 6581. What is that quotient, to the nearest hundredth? 1.01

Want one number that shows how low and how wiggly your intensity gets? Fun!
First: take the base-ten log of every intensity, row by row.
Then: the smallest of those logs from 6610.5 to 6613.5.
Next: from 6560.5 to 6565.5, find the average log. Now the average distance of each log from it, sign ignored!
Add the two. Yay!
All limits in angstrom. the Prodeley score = 1.32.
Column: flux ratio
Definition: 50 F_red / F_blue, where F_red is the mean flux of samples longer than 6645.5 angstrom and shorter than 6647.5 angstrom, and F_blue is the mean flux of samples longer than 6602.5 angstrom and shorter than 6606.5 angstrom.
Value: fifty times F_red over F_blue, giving 47.9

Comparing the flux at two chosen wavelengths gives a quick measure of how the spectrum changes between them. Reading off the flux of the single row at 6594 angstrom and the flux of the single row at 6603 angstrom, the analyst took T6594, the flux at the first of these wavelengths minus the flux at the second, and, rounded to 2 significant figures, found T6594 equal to -1.6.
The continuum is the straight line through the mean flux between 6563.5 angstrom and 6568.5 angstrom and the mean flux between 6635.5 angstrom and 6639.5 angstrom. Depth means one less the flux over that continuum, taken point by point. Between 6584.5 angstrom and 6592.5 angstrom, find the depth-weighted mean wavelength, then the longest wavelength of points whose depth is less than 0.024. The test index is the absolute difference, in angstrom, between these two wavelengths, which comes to 3.6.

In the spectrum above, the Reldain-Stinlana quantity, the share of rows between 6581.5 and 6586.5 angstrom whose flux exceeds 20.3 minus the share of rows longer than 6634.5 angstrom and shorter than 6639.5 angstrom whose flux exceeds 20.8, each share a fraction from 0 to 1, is 0.40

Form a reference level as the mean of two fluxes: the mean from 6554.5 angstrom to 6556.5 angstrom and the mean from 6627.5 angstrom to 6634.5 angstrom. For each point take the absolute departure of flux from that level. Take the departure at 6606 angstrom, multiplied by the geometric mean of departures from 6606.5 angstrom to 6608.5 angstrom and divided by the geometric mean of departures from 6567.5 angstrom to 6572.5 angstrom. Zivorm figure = 1.8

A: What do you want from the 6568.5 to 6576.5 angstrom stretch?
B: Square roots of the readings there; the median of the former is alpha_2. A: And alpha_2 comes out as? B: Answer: 4.48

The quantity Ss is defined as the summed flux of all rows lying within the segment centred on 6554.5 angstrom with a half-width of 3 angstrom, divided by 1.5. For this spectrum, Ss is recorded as 79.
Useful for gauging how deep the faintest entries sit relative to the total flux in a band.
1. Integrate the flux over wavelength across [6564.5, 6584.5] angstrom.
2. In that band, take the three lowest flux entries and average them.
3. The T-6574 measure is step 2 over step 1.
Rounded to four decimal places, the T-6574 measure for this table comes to 0.0441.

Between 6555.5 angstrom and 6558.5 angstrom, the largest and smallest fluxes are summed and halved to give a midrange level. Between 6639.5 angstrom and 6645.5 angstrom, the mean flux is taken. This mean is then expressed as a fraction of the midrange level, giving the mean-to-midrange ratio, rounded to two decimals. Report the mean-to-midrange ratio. 1.04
